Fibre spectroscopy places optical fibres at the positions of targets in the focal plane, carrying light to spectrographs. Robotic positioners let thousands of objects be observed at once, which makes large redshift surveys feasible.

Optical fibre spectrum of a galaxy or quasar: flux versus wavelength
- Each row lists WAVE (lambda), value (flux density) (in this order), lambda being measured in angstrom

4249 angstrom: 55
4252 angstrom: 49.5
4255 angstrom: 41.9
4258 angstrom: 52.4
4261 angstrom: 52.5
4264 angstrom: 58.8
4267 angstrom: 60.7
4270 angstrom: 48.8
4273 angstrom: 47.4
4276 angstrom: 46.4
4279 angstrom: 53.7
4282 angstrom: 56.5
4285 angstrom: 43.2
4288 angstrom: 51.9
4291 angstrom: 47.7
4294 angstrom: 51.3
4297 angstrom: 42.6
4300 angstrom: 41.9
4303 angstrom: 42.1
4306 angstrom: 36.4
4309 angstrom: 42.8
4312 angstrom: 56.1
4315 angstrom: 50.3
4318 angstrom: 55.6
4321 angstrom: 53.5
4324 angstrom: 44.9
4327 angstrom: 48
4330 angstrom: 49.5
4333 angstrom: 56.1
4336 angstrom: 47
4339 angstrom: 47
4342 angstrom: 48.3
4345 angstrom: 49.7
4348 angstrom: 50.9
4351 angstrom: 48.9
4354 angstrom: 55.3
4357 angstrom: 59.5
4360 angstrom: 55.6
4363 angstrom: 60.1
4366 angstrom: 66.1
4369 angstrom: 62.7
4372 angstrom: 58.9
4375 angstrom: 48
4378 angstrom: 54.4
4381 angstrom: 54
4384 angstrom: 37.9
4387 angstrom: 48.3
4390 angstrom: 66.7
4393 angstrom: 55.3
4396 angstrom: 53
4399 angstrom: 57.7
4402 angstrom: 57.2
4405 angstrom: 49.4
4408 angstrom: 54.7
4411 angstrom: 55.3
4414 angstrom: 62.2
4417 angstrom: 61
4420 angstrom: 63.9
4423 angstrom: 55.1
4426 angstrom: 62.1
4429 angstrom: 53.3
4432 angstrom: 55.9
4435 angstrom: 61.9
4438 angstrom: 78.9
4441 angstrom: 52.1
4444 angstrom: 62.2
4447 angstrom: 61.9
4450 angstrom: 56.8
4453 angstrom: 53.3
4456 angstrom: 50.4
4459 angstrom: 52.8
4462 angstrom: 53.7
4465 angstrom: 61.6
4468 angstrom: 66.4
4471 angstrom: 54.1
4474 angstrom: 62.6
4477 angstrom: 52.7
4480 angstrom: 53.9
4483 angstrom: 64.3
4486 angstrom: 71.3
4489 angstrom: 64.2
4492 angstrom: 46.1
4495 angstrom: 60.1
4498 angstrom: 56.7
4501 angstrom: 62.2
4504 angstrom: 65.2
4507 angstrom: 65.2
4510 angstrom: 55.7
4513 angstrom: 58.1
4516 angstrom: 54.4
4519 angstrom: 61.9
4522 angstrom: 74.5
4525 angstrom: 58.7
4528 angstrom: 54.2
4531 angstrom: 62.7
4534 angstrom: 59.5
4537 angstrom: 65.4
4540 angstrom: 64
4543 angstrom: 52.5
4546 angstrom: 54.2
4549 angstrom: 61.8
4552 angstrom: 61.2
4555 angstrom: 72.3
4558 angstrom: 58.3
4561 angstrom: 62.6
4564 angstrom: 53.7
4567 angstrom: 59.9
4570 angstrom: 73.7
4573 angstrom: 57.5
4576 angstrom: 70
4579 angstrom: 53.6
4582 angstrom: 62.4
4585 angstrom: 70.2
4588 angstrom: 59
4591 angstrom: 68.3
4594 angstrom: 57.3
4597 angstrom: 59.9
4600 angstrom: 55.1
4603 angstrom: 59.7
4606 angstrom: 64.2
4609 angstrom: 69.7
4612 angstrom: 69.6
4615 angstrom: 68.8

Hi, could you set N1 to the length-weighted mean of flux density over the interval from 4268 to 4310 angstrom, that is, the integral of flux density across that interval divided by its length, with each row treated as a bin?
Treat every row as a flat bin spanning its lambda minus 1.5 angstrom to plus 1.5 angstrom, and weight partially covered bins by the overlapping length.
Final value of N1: 47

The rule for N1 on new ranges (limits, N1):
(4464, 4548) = 60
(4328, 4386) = 53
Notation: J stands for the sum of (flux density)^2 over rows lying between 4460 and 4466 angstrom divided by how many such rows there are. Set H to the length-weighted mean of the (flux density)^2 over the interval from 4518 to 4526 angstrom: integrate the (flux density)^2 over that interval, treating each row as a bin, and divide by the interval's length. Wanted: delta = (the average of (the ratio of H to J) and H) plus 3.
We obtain 2181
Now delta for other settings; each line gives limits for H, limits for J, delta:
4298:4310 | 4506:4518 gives 838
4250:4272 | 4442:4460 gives 1375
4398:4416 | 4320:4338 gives 1589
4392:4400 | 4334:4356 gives 1528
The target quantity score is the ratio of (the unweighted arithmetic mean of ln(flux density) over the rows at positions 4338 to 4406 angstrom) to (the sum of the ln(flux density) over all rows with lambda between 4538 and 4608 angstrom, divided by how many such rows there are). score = 0.97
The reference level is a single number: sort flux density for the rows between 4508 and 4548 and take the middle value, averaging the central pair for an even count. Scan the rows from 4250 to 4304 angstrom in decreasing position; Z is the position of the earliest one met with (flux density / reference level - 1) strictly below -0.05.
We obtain 4303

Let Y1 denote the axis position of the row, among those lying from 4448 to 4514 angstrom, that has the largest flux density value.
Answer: 4486 angstrom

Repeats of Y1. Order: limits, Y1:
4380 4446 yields 4438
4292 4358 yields 4357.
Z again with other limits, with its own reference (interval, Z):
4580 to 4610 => 4600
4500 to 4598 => 4579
